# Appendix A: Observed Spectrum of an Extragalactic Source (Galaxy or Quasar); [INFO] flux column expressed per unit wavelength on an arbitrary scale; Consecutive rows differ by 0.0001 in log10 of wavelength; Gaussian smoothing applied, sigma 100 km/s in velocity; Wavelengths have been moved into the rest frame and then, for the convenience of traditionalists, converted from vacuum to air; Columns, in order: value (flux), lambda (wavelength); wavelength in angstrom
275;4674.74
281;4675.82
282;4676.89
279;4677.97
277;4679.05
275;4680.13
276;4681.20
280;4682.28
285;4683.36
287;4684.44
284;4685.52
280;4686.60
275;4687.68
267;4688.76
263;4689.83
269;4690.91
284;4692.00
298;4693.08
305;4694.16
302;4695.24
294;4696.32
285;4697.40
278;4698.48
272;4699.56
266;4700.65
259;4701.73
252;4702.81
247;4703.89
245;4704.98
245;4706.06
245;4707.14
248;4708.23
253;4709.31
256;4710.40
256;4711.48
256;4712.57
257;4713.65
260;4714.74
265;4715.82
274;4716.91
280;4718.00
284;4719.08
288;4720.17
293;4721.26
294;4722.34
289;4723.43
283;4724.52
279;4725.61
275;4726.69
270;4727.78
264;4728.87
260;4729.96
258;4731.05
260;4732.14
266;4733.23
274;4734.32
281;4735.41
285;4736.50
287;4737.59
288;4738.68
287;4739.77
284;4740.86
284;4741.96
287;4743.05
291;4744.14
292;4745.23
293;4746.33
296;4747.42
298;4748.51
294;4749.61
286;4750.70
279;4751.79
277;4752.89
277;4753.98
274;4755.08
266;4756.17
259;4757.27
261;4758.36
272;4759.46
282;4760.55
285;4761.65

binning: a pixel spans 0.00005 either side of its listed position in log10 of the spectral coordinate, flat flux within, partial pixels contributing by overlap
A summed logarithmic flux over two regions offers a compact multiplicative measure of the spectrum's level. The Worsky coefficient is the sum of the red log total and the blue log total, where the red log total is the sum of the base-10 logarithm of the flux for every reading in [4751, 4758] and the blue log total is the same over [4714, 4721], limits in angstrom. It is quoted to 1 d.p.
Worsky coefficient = 29.2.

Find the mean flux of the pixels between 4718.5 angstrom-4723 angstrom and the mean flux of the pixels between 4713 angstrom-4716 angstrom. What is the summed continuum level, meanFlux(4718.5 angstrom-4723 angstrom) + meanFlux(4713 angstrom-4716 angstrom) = 550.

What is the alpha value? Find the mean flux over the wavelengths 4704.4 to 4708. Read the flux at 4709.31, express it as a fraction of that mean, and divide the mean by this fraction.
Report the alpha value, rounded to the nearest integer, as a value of 237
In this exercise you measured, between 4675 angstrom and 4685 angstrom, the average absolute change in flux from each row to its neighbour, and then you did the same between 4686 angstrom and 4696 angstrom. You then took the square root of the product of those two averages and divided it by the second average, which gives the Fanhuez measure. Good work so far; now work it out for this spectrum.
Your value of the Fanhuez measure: 0.57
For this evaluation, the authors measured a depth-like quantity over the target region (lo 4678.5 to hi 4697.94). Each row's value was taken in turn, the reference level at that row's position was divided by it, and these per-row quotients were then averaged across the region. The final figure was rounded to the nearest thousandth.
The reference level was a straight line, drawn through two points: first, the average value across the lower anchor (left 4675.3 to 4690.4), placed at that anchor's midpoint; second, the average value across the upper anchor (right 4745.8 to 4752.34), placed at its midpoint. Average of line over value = 0.989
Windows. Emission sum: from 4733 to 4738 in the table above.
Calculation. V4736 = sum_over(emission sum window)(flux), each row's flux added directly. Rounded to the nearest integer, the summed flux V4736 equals 1393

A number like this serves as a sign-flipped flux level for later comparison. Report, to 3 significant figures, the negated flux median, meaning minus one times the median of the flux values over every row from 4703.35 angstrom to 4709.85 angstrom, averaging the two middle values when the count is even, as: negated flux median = -246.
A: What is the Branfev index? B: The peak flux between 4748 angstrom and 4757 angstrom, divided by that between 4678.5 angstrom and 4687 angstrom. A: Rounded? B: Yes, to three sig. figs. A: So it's 1.04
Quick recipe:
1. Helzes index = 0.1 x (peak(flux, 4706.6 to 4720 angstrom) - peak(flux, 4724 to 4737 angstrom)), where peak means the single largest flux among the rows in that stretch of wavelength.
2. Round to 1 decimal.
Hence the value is -0.1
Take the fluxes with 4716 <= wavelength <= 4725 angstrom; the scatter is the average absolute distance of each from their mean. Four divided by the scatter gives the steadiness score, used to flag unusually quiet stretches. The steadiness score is 0.74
